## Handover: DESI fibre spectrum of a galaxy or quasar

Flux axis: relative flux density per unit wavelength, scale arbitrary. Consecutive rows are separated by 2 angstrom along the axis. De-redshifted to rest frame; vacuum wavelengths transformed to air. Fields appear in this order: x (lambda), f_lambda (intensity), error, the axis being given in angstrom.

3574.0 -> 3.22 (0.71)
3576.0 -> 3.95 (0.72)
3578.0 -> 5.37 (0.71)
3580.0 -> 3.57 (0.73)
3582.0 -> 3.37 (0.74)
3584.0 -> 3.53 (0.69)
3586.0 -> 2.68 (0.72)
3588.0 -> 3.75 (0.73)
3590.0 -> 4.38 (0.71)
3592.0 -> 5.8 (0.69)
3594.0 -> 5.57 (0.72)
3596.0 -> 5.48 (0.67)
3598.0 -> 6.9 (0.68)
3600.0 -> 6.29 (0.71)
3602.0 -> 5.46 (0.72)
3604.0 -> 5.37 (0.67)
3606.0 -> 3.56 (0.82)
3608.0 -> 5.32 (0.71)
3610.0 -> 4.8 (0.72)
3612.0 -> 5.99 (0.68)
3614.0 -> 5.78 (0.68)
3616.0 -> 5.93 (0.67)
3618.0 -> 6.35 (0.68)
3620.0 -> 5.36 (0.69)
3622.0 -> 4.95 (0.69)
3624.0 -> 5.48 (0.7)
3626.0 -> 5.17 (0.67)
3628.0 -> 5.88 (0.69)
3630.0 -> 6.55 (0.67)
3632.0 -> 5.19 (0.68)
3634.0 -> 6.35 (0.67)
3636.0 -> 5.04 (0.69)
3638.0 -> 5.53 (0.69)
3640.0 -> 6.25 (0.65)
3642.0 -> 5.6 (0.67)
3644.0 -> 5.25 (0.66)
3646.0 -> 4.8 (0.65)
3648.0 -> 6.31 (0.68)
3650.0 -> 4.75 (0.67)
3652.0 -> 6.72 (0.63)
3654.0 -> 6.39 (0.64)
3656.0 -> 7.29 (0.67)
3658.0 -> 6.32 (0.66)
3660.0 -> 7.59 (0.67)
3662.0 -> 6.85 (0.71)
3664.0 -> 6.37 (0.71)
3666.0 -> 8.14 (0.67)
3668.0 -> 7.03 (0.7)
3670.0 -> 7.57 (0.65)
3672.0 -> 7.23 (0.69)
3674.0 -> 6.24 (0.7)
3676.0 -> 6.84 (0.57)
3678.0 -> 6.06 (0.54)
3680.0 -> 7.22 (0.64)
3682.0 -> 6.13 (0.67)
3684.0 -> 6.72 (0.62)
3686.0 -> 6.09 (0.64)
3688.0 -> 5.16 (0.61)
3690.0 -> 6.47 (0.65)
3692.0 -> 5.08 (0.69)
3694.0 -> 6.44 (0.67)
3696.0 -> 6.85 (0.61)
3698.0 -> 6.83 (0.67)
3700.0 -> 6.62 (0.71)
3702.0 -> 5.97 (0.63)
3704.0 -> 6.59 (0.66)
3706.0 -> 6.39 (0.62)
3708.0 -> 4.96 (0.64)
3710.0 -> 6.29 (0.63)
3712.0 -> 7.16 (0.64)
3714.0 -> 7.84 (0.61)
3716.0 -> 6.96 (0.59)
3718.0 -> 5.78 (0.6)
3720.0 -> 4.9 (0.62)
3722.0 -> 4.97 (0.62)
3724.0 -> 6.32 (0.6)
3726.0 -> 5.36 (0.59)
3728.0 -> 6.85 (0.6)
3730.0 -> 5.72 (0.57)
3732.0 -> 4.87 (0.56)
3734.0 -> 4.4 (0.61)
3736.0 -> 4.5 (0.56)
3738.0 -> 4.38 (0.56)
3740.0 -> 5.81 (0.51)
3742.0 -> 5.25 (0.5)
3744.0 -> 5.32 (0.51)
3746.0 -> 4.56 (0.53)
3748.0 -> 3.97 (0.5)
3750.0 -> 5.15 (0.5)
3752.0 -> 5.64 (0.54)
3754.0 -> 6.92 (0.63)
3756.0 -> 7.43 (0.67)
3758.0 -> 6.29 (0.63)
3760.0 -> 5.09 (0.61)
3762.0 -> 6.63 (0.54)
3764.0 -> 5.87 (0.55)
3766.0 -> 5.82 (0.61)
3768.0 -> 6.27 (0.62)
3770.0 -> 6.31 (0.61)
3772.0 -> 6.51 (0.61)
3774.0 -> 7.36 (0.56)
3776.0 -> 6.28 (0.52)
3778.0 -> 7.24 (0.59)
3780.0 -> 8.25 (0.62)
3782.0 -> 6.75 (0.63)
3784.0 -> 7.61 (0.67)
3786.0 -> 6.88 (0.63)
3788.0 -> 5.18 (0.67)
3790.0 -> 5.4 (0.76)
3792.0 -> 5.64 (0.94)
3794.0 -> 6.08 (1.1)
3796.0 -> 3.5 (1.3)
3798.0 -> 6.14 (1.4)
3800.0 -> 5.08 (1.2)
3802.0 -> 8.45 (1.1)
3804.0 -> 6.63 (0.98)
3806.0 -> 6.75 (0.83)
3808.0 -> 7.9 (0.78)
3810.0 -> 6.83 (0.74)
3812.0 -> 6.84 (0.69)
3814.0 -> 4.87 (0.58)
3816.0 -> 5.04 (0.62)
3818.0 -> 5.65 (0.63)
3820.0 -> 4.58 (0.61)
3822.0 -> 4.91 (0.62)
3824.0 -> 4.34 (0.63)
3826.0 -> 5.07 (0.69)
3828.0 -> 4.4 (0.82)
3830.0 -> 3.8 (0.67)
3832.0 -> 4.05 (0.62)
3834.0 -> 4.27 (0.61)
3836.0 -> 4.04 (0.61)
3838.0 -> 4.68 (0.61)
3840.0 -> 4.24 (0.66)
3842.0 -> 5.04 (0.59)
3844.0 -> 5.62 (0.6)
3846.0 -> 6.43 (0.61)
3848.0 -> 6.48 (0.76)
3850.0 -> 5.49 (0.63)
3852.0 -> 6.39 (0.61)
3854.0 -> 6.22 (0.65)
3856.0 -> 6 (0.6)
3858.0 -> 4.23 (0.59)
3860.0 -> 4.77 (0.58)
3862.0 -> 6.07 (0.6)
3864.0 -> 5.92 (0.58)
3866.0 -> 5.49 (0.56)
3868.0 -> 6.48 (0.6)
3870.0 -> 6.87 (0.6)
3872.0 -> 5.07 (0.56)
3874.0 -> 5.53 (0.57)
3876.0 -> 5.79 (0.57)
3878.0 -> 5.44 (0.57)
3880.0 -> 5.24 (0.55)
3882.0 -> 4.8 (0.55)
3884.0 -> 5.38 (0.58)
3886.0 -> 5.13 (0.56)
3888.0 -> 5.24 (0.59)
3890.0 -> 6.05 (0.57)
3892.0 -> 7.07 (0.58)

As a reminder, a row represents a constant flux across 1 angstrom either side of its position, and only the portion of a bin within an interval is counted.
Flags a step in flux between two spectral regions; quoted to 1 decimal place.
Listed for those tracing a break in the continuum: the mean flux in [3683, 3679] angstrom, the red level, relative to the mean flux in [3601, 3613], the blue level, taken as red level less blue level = 1.6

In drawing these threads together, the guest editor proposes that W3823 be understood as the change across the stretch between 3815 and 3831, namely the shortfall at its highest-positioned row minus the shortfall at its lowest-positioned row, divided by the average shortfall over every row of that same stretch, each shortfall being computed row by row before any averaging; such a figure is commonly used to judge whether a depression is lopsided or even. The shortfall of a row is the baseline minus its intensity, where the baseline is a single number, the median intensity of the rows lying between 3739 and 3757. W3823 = 2.1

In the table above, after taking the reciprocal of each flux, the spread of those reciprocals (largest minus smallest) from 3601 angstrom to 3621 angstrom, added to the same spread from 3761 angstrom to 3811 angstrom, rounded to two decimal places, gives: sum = 0.29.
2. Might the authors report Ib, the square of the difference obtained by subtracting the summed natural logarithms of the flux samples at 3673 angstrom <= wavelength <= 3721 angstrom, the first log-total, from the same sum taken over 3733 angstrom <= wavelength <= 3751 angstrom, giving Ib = 899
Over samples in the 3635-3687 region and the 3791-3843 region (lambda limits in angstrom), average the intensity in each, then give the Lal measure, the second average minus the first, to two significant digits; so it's -1.1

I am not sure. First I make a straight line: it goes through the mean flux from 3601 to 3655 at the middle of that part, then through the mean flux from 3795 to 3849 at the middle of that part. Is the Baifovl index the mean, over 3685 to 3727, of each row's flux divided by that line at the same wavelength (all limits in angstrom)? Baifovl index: 1.12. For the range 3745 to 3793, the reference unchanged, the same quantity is 1.14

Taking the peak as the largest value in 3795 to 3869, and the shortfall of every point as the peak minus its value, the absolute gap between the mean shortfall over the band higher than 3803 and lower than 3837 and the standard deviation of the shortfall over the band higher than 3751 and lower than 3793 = 2.3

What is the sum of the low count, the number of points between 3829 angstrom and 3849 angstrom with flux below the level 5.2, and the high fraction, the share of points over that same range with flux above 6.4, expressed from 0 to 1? 7.2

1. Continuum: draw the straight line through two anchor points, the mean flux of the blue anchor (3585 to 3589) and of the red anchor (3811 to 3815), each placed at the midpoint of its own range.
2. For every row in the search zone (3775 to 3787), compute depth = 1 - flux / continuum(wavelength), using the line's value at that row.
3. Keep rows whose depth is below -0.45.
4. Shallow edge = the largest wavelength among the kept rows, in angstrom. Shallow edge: 3780.0 angstrom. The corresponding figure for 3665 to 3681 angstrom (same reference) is 3680.0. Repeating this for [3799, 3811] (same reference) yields 3802.0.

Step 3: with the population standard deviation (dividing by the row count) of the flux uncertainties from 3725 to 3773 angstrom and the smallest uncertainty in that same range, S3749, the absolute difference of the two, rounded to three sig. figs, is 0.452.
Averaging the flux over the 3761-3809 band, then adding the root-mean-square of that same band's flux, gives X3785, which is 13.0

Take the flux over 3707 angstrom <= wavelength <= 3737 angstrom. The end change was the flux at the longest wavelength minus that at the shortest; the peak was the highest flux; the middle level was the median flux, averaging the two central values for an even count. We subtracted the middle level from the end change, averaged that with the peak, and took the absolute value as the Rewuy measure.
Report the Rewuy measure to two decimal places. 0.83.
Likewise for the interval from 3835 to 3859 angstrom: 0.56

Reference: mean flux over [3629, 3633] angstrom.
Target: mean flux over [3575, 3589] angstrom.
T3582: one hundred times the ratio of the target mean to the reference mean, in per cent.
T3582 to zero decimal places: 64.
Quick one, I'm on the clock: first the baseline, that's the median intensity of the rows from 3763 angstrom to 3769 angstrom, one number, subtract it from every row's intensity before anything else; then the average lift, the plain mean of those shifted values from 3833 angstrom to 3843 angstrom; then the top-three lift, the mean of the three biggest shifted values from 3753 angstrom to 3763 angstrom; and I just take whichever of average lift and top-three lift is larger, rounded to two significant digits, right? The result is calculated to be 1.1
